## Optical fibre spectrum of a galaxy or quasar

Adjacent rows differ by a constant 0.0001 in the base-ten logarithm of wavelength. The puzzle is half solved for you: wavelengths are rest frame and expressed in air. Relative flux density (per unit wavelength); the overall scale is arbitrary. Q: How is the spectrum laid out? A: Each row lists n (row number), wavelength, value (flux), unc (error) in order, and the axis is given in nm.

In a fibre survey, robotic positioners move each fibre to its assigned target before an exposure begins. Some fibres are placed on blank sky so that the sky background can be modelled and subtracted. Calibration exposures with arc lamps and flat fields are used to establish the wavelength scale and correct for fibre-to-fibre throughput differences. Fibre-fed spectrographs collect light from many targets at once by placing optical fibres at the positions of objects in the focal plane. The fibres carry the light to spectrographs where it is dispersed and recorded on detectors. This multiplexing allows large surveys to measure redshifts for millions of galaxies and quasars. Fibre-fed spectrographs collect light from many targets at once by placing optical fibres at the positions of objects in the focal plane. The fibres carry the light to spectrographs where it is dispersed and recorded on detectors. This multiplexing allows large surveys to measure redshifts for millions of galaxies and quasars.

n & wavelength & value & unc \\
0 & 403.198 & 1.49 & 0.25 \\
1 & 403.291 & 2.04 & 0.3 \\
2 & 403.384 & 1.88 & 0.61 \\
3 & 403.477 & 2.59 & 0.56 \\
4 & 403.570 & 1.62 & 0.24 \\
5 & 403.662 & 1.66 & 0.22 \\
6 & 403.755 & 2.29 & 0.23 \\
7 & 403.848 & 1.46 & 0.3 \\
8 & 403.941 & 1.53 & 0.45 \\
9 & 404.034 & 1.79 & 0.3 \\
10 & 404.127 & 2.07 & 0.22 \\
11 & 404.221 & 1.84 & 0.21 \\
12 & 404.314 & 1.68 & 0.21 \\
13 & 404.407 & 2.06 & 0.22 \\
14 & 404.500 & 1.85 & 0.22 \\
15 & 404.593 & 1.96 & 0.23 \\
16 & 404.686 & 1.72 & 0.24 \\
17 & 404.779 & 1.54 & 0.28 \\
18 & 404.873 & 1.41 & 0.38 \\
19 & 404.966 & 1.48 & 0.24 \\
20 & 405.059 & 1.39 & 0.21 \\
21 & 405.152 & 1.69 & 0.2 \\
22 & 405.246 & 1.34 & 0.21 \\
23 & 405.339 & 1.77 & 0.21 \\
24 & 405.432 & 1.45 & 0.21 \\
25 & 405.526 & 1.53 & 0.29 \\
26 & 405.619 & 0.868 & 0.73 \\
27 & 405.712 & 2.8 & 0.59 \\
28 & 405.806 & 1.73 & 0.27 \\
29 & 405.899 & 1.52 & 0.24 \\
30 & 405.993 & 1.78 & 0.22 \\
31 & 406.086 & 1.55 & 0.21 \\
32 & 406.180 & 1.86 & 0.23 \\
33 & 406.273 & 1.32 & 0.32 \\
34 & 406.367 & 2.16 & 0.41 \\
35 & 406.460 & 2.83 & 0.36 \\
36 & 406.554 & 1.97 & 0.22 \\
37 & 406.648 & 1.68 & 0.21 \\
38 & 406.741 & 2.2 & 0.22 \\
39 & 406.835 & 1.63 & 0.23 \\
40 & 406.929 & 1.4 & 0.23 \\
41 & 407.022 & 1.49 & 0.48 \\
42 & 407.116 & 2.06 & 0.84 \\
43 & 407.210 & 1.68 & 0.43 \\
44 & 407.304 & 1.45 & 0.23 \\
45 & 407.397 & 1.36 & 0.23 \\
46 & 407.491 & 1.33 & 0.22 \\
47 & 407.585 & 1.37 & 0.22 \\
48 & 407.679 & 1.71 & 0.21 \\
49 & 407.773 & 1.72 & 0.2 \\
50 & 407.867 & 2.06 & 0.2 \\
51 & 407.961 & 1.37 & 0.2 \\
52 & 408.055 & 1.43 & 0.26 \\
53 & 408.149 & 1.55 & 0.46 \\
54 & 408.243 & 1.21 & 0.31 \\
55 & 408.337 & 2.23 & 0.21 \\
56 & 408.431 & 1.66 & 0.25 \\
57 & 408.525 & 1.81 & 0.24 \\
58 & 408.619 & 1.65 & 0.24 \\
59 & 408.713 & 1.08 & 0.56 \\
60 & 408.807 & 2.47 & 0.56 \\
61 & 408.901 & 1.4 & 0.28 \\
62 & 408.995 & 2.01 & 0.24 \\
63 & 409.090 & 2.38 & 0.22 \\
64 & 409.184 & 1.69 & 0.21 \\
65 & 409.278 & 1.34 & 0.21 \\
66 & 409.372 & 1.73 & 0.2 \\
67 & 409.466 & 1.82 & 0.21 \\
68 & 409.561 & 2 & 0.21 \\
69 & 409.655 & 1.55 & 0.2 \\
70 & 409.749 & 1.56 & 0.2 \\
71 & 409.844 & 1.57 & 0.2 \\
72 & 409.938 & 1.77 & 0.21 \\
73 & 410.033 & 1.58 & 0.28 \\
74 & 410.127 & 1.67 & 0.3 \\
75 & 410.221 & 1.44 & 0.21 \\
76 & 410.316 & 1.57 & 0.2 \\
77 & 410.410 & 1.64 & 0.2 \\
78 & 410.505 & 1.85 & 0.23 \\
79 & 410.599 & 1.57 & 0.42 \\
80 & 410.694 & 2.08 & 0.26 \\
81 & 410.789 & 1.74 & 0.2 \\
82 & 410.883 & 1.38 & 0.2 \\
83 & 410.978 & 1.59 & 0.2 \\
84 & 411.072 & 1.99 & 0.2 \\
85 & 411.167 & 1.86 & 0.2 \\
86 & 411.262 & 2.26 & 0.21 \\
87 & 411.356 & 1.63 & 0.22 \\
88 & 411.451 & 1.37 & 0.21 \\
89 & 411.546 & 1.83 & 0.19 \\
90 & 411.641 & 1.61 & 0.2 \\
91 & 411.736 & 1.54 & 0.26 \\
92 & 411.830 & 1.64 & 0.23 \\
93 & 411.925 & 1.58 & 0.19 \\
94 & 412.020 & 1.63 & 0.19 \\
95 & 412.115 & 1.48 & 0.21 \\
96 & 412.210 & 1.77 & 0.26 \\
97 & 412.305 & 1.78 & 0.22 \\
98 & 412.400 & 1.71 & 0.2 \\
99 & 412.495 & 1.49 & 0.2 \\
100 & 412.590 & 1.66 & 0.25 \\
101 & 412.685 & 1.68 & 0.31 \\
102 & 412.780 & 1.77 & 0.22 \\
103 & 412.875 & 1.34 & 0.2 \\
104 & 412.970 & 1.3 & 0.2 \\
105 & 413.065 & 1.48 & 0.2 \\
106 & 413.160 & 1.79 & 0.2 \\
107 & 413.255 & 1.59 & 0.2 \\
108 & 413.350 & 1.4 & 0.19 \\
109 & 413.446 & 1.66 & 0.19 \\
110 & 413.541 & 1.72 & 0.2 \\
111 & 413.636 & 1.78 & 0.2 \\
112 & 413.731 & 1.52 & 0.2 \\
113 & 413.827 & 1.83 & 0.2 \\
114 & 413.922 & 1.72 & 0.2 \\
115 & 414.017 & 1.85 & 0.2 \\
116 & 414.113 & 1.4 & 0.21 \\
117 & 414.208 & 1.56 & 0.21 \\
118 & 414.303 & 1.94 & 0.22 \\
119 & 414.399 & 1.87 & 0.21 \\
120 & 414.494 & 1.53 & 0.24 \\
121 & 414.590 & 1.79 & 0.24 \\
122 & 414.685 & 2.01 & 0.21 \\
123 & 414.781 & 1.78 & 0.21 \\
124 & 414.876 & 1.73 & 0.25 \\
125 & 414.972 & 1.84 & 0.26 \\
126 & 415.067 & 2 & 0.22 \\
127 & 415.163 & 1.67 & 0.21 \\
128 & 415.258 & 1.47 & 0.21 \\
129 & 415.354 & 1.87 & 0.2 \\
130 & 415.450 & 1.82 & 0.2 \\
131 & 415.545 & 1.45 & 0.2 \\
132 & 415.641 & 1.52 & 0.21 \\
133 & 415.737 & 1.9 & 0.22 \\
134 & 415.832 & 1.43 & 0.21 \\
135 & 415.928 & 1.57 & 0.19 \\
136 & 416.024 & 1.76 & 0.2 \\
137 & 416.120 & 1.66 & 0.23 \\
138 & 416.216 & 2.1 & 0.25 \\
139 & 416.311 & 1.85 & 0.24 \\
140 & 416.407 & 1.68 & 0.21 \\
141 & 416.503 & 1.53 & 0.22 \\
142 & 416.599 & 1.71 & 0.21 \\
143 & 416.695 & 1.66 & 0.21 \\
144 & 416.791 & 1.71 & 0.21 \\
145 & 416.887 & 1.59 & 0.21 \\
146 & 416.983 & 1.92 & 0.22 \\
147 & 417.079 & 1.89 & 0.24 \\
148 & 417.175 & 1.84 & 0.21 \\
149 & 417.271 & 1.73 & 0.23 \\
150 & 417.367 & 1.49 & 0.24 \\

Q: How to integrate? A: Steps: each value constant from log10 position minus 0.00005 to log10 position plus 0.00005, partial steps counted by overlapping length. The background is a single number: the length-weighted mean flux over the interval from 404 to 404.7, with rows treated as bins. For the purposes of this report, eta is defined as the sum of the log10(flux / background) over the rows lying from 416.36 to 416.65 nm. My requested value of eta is -0.179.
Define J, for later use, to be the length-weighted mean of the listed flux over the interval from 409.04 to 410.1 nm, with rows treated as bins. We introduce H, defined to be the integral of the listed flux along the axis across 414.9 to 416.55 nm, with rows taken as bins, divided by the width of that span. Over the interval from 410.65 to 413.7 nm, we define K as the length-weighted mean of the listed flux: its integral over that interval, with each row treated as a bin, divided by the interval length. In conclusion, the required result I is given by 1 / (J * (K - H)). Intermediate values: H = 1.71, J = 1.73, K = 1.66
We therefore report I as -11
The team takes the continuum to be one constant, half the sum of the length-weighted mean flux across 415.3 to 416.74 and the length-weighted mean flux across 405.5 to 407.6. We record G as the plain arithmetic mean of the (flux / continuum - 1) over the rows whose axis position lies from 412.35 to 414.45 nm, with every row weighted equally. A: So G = -0.044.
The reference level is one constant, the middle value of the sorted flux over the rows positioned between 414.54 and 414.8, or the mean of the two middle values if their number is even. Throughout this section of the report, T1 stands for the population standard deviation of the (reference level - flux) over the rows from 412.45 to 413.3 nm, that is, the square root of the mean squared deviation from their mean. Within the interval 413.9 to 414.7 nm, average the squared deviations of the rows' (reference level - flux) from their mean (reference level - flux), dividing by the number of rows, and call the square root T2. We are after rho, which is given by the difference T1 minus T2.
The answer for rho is -0.027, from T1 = 0.17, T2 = 0.19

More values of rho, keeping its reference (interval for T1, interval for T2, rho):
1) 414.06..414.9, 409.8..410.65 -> 0.075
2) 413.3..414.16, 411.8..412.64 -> 0.062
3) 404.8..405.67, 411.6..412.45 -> 0.146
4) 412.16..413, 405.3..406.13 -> -0.301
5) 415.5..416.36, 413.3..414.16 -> 0.050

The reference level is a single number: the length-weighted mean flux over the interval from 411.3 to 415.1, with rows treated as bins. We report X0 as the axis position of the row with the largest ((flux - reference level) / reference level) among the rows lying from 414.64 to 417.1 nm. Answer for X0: 416.216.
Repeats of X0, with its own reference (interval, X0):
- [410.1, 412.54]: 411.262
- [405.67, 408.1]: 406.460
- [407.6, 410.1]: 408.807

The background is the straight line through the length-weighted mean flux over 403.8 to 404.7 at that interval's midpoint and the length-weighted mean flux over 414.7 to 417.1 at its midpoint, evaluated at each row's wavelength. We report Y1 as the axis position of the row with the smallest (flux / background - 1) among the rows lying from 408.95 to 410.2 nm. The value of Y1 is 409.278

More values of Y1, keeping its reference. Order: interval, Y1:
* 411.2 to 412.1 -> 411.451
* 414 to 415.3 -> 414.113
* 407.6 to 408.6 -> 408.243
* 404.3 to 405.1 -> 405.059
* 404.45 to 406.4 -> 405.619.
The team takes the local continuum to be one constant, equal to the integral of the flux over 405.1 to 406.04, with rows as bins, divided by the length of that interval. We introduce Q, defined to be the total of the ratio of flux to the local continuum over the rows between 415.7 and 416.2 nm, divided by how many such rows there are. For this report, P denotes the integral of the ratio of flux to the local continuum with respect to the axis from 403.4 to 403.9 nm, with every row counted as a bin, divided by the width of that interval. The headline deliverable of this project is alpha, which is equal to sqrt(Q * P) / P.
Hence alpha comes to 0.93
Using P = 1.17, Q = 1.01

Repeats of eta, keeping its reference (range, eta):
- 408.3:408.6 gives 0.004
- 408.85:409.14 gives 0.004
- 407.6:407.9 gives -0.039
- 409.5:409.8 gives -0.137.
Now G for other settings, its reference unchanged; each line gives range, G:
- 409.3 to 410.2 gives -0.011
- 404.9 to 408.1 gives -0.022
